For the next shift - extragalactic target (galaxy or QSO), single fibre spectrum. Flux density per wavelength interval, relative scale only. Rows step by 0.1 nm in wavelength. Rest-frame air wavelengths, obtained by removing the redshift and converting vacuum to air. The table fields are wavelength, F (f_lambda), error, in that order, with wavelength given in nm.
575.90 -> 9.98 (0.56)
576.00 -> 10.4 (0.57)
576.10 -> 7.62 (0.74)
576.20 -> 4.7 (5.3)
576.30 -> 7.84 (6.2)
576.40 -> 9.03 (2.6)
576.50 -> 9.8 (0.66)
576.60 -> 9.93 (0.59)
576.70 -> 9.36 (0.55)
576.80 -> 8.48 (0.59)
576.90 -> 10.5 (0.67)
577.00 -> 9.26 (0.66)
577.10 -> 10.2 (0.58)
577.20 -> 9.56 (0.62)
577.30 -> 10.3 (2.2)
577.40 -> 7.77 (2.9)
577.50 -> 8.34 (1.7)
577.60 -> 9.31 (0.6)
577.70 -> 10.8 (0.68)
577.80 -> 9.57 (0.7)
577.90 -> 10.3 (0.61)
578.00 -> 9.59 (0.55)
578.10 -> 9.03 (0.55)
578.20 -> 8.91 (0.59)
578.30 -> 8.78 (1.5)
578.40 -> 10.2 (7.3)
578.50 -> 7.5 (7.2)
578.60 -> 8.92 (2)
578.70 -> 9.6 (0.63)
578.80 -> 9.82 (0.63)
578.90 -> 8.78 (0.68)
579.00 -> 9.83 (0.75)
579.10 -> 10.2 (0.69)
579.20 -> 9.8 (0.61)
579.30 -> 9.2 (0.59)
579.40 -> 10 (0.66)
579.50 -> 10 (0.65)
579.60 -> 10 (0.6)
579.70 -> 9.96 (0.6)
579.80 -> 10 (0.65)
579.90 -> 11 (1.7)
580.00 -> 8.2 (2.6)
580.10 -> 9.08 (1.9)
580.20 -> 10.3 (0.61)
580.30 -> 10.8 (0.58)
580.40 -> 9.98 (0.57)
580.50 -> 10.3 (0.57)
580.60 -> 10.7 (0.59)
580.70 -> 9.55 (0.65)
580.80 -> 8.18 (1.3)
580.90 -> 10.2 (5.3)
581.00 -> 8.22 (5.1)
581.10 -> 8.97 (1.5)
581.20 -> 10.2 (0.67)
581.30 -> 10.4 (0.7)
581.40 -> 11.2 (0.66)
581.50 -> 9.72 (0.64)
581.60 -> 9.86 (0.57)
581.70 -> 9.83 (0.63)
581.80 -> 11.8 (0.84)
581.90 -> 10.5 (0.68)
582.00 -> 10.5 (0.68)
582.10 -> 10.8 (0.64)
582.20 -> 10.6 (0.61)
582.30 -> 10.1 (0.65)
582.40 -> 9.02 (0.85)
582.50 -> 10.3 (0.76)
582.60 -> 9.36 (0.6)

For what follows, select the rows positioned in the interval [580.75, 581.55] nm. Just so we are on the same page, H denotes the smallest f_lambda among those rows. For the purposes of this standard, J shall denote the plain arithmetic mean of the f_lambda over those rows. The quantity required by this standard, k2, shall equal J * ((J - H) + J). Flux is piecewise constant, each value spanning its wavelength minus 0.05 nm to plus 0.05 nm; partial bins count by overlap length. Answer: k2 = 107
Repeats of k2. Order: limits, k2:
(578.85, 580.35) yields 112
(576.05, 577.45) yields 116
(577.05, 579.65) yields 108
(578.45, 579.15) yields 101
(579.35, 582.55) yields 118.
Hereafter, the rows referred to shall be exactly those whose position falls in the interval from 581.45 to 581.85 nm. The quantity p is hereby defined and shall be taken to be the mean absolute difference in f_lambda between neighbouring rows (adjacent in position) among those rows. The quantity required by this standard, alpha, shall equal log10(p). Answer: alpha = -0.15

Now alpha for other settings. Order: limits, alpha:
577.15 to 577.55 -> 0.11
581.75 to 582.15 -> -0.27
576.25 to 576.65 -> -0.16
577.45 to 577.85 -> 0.09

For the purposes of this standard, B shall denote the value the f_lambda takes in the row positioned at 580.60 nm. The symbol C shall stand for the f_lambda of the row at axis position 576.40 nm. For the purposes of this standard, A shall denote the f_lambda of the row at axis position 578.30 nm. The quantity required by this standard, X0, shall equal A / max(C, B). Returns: 0.82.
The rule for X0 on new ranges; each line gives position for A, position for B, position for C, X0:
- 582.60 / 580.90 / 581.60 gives 0.92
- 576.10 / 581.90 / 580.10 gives 0.73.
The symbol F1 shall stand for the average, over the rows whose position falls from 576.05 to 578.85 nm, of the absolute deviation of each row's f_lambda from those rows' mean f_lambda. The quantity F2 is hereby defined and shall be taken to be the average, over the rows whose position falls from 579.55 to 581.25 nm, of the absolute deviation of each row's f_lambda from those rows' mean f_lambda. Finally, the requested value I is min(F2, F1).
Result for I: 0.74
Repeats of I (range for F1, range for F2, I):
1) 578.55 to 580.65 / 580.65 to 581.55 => 0.50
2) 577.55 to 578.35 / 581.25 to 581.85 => 0.53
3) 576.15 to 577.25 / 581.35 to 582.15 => 0.56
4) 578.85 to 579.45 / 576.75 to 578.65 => 0.43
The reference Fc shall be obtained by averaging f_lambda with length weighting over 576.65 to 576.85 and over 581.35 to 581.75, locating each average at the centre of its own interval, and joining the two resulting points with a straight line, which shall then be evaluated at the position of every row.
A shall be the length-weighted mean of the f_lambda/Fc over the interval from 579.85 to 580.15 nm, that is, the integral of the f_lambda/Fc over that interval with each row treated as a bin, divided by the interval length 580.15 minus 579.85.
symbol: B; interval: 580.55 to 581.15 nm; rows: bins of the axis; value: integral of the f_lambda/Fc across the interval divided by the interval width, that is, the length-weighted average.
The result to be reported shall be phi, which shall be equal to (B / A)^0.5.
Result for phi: 0.983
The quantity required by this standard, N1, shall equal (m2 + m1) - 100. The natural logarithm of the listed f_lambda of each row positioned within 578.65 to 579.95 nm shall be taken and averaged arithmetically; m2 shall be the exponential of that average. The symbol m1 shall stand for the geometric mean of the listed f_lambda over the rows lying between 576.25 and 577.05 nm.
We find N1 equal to -80.9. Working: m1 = 9.2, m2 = 9.85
